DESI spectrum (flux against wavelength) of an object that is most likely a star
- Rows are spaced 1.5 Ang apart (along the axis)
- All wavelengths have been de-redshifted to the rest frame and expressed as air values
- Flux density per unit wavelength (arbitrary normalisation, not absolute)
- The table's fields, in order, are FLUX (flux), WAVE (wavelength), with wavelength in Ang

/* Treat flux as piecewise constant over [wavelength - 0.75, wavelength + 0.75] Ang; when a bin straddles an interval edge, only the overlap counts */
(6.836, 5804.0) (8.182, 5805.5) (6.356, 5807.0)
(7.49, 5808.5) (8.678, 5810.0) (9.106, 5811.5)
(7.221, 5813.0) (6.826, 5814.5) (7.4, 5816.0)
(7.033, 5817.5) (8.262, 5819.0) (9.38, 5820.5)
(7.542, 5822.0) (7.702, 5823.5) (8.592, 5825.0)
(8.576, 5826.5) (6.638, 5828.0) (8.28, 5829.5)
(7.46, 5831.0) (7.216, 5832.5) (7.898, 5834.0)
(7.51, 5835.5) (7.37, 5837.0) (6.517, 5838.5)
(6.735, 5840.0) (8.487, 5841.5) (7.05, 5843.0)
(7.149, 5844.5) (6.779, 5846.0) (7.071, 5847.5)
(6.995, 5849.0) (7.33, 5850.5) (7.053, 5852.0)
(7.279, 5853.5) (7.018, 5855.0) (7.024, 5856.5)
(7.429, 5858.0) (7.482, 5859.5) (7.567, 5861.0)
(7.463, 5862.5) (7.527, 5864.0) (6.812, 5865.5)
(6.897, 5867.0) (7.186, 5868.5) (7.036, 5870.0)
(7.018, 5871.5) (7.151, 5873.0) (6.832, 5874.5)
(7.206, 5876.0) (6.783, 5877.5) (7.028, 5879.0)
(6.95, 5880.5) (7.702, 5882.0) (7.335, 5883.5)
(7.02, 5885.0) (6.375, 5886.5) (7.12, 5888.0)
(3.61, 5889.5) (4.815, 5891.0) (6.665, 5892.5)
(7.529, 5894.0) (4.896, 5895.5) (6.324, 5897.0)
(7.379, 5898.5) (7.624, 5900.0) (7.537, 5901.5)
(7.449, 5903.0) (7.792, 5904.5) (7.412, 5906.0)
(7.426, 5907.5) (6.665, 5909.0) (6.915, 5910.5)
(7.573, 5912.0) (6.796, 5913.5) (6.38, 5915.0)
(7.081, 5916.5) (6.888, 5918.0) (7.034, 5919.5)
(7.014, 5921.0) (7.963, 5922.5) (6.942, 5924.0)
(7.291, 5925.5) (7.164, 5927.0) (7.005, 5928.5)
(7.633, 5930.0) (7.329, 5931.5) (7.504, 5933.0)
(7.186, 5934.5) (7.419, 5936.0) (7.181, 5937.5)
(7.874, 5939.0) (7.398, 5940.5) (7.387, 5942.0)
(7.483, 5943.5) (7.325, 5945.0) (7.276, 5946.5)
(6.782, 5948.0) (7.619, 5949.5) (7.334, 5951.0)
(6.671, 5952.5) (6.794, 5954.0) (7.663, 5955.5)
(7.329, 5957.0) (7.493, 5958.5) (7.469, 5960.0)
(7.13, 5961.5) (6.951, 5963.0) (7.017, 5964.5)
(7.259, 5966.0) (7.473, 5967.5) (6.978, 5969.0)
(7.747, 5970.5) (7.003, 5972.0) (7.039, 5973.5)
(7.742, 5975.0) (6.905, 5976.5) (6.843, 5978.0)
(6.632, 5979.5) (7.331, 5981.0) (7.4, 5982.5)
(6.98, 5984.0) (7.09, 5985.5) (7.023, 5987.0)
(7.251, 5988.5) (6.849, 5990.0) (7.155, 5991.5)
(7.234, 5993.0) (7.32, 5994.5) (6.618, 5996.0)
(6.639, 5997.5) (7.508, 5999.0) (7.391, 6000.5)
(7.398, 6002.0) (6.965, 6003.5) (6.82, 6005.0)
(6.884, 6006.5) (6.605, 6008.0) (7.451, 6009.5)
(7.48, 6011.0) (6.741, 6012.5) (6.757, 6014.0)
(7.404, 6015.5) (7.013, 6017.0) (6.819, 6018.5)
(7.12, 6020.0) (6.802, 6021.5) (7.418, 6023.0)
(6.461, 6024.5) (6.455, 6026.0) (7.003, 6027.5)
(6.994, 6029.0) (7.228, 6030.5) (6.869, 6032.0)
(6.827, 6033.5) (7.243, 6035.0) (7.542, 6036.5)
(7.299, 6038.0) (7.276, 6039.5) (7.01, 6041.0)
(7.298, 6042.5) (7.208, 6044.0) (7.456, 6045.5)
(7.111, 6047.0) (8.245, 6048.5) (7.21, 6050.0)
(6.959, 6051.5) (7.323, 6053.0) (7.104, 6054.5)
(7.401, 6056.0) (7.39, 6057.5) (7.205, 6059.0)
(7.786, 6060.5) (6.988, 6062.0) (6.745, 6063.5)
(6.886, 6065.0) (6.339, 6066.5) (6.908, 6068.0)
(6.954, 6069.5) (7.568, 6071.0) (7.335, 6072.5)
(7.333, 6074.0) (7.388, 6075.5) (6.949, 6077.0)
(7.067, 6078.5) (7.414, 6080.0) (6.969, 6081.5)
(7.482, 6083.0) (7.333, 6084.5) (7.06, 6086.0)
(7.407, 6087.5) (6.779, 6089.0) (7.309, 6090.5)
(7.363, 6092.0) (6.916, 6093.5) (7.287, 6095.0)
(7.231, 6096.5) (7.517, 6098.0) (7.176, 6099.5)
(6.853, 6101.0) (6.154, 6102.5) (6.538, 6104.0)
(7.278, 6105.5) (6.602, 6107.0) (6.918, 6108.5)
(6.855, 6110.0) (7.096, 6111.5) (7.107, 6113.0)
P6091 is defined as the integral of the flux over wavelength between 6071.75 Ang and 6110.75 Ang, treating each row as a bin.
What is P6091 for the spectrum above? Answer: 277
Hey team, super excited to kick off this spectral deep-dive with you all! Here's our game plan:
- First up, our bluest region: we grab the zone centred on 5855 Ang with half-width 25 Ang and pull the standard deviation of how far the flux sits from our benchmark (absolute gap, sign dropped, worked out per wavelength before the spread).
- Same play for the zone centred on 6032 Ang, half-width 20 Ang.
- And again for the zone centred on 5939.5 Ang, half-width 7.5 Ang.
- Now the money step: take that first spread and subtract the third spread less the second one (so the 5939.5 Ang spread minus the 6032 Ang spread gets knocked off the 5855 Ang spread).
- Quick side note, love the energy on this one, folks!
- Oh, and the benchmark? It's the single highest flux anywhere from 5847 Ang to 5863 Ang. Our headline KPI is 0.44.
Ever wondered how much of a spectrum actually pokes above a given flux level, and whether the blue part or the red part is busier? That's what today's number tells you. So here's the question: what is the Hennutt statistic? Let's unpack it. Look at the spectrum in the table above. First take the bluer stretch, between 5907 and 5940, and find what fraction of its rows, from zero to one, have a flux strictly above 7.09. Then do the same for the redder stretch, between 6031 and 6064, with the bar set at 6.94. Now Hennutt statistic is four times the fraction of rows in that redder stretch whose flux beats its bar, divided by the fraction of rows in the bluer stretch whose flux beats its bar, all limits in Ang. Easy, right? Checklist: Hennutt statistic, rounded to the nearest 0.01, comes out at 6.33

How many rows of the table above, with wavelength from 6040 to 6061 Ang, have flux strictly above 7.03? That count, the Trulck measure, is 12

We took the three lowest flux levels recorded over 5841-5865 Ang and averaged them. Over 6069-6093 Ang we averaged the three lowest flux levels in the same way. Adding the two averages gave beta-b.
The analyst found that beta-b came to 13.8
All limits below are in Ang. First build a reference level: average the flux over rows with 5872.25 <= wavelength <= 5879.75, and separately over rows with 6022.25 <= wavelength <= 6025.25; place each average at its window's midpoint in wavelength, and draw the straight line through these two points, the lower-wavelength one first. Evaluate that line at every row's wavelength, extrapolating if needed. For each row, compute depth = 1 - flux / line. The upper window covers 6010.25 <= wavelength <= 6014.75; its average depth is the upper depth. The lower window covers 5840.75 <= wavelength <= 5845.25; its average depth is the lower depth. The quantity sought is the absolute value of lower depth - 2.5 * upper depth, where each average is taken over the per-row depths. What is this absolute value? 0.061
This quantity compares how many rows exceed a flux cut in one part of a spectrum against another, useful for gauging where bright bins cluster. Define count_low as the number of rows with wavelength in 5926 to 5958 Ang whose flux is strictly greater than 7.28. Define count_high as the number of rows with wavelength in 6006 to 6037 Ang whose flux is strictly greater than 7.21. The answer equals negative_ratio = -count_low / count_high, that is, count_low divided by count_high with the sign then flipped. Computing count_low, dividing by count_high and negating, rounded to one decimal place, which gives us -1.9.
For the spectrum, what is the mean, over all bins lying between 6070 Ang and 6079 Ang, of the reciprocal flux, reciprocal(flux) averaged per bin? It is 0.138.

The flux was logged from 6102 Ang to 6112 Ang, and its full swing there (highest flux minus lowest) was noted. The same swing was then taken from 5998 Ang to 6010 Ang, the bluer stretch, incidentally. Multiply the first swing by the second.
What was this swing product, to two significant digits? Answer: 1.0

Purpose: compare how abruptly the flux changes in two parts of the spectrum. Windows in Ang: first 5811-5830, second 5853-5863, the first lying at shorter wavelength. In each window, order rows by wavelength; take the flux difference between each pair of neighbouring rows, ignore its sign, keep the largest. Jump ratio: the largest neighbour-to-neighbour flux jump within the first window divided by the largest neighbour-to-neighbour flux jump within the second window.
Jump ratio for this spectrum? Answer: 4.8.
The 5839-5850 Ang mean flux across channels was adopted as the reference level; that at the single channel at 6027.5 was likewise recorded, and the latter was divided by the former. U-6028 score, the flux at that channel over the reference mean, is 0.98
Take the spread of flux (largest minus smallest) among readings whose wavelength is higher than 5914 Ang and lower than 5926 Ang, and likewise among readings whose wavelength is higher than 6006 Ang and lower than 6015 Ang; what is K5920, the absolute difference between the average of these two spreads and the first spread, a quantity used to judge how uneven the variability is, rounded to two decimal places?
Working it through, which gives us 0.35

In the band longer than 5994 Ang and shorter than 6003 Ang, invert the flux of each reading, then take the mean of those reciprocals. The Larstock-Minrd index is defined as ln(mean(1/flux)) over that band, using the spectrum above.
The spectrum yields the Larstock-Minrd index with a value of -1.96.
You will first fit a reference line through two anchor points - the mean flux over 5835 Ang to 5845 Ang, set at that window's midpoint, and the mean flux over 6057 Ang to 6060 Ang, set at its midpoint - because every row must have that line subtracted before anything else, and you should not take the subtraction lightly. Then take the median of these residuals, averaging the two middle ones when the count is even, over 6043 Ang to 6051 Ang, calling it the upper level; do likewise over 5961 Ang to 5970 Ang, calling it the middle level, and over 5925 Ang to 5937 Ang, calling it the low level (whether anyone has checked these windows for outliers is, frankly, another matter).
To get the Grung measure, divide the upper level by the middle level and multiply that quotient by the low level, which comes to 0.0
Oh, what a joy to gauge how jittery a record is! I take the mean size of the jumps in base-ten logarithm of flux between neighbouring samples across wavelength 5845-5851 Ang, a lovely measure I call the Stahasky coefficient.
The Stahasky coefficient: 0.014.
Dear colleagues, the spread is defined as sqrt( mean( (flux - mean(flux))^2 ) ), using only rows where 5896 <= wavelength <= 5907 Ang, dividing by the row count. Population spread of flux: 0.44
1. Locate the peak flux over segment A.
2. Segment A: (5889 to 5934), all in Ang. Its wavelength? 5922.5 Ang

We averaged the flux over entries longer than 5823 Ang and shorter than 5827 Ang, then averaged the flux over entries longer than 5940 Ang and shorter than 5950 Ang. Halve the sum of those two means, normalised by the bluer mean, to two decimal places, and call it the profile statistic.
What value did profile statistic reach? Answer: 0.94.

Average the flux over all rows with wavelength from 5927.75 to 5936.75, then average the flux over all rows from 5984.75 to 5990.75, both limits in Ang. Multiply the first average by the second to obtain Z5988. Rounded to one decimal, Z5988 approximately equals 51.8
